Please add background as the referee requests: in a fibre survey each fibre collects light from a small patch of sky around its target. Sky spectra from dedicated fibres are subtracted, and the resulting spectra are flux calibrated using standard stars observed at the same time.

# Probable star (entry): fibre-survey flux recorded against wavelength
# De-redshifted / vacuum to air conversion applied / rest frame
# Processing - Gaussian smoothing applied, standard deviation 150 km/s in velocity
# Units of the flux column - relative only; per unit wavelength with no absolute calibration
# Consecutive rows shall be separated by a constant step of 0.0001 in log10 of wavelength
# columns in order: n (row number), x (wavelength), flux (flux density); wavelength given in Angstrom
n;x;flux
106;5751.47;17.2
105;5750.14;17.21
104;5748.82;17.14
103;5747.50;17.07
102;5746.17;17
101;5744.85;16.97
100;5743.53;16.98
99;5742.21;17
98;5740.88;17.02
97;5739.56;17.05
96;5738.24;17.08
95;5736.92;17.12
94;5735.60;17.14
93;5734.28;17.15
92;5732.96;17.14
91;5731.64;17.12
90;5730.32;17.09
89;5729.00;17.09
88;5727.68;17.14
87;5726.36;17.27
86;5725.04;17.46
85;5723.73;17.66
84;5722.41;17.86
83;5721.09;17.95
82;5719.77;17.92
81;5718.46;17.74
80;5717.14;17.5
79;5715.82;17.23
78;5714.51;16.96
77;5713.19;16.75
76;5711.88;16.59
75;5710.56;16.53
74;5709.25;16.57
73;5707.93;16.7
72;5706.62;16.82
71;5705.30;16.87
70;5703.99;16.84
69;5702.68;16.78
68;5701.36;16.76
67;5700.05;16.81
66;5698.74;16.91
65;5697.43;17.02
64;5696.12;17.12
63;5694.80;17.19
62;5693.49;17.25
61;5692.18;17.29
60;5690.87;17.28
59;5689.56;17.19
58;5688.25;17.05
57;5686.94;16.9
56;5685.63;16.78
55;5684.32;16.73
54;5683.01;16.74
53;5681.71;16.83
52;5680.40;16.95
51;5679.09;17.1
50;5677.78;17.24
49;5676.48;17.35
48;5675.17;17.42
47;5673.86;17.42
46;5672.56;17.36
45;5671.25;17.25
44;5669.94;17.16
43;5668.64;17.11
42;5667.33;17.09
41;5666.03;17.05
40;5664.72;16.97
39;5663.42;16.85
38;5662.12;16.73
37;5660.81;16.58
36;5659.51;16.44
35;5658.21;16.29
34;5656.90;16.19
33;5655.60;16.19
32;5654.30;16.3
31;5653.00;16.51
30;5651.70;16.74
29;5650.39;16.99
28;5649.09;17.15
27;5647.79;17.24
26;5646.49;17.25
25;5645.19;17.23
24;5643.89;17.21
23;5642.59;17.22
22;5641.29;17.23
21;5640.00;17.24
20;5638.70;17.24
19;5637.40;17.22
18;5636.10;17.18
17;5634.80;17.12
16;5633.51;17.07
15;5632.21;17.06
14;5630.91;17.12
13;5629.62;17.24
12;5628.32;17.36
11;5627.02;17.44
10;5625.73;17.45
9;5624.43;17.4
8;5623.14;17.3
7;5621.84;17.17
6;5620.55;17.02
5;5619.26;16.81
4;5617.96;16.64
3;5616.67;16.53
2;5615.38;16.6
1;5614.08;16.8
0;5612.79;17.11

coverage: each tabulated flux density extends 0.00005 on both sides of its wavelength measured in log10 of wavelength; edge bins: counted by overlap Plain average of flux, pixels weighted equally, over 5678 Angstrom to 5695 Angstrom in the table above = 17.0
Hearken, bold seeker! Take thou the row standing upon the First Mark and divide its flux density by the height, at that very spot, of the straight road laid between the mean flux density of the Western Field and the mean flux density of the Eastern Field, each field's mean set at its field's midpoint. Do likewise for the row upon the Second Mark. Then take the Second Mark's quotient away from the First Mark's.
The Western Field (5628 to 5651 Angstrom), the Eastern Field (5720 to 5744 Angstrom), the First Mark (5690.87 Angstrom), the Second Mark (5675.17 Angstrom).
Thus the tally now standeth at -0.01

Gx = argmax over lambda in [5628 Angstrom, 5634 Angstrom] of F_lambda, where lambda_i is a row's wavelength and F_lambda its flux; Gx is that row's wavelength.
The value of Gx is 5628.32 Angstrom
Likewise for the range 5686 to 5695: 5692.18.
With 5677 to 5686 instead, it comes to 5677.78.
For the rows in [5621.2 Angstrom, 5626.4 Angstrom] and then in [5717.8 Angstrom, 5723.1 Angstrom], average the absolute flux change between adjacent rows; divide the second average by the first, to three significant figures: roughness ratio 1.07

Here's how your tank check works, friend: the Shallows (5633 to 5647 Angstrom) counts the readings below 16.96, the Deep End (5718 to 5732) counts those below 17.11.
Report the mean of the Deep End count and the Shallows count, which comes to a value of 1.0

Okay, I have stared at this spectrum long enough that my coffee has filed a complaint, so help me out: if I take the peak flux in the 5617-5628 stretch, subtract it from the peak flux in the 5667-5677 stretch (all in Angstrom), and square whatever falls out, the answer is 0.00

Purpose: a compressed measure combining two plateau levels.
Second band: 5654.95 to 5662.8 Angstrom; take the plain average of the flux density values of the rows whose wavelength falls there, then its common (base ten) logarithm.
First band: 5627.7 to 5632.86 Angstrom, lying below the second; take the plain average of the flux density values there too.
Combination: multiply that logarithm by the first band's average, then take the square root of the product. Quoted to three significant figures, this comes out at 4.57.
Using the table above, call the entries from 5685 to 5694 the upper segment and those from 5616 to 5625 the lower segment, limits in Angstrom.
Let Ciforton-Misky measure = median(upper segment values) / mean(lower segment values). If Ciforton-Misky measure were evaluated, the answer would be 1.01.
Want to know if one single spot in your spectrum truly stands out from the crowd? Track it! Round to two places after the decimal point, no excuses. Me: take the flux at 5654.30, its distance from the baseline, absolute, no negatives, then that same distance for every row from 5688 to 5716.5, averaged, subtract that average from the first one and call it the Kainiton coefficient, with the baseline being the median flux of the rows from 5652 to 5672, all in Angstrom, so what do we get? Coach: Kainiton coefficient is 0.18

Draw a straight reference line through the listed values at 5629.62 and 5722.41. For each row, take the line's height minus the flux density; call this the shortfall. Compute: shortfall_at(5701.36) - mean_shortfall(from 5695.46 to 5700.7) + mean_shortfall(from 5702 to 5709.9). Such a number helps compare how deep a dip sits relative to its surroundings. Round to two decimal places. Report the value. 1.21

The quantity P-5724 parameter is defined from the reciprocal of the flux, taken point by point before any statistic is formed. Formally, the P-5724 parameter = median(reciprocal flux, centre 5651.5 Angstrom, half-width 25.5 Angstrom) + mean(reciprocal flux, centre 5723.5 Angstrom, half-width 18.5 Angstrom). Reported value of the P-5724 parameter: 0.117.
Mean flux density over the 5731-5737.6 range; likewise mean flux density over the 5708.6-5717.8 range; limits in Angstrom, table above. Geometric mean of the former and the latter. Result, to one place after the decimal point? 17.0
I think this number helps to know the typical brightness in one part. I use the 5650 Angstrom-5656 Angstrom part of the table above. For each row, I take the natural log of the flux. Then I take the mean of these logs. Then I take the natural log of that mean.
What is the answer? 1.03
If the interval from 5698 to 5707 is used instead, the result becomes 1.04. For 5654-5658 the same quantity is 1.02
